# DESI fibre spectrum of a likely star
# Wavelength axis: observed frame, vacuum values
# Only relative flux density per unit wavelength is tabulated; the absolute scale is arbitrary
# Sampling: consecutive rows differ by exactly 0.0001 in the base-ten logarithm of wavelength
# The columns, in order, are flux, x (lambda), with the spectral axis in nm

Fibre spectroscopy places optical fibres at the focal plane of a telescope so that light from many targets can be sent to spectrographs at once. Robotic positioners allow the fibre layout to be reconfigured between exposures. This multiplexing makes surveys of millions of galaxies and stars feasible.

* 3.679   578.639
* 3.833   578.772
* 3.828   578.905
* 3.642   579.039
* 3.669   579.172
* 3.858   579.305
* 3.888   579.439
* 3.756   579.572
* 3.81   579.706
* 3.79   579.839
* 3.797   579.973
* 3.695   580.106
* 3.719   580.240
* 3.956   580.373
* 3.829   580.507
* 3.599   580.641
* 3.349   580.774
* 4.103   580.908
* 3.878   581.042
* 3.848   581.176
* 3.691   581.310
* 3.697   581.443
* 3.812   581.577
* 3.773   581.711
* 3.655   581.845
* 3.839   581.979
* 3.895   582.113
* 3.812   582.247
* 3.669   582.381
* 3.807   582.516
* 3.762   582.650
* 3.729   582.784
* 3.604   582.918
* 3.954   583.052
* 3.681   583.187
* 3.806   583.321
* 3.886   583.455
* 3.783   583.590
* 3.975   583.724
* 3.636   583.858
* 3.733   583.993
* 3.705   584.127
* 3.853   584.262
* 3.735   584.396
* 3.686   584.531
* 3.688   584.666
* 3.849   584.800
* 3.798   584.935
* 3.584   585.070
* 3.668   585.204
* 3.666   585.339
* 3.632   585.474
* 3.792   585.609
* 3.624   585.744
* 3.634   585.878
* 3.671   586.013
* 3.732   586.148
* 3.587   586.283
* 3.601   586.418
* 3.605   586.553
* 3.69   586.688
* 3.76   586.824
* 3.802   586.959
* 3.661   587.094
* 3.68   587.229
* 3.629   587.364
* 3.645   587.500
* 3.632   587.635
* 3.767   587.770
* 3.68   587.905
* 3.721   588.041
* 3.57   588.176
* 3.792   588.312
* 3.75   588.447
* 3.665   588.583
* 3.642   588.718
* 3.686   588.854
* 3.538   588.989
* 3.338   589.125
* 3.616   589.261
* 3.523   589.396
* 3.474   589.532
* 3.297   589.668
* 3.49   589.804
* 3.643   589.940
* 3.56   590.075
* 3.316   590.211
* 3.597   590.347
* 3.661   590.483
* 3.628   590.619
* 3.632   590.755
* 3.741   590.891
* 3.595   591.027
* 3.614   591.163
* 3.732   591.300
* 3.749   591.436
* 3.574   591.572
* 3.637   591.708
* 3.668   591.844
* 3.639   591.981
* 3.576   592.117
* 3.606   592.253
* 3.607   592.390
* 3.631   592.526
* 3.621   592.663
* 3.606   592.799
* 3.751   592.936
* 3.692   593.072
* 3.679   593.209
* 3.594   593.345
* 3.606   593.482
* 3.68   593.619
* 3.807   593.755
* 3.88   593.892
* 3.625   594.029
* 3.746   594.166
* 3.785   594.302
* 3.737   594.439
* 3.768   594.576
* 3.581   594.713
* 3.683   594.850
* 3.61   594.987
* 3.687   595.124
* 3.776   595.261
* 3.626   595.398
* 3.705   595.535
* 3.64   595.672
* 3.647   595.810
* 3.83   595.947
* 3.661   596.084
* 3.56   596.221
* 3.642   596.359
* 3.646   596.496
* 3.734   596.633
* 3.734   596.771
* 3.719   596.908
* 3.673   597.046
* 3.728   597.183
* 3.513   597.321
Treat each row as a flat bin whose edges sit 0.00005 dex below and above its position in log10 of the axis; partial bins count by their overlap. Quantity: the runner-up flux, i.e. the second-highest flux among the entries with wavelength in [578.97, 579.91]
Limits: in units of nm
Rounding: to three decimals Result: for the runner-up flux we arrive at 3.858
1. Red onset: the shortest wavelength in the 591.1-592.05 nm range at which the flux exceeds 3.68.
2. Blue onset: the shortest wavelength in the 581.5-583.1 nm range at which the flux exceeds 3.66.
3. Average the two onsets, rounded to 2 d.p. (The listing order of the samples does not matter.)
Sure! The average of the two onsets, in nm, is 586.44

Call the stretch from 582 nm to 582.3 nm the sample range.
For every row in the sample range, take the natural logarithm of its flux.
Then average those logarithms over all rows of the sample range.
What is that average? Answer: 1.349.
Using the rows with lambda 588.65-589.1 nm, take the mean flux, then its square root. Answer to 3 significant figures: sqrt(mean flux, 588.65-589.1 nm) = 1.90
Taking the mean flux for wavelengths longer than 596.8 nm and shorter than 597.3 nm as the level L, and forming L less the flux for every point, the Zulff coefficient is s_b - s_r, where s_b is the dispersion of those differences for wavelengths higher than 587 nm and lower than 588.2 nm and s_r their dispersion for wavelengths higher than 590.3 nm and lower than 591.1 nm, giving 0.00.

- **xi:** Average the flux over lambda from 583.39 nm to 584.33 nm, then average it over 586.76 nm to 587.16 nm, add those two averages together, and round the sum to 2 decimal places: 7.54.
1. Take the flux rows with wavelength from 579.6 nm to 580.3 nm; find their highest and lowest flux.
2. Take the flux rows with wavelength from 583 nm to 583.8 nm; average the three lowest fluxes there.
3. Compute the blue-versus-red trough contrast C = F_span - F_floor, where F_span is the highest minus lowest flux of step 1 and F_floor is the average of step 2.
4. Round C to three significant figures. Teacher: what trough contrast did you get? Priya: -3.64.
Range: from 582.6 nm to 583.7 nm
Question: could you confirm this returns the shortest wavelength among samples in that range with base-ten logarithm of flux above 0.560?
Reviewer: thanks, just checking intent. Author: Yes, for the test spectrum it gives 582.650 nm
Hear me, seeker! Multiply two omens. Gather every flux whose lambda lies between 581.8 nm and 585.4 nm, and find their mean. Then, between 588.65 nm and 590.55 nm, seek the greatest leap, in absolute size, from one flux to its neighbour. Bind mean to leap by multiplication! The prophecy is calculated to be 1.06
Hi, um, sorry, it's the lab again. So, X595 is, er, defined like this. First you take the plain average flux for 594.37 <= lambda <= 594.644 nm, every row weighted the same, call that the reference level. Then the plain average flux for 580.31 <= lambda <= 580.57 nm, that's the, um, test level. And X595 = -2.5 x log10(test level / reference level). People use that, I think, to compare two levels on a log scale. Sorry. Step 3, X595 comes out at -0.04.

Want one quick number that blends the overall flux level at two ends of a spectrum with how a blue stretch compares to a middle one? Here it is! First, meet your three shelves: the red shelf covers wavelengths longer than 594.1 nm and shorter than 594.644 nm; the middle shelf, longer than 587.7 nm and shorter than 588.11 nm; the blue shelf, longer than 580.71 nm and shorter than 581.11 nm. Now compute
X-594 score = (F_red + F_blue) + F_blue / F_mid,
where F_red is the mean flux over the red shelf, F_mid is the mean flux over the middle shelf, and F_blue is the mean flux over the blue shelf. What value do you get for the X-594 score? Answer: 8.55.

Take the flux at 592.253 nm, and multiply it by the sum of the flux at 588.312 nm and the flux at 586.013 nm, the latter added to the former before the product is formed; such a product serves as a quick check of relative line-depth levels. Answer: 26.9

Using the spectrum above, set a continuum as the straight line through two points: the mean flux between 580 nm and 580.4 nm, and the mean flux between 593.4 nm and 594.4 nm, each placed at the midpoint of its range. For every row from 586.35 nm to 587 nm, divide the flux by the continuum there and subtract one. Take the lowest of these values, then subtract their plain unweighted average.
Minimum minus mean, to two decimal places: -0.02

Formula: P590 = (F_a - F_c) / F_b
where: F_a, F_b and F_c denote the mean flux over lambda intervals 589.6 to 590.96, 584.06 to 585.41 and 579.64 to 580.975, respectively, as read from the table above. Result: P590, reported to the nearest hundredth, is -0.06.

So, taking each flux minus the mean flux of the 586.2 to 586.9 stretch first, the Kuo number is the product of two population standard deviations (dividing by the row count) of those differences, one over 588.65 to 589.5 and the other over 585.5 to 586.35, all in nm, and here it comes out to 0.0079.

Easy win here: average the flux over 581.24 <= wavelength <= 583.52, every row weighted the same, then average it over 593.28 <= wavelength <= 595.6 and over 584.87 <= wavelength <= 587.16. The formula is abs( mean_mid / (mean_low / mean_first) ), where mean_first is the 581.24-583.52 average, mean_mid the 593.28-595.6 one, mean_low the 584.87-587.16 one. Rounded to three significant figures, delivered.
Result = 3.79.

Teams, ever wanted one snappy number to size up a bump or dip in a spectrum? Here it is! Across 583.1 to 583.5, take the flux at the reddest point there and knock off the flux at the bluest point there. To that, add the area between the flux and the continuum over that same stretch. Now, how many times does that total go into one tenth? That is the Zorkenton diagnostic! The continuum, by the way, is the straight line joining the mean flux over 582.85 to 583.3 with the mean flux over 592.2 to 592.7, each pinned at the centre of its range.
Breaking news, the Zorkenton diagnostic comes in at 0.4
